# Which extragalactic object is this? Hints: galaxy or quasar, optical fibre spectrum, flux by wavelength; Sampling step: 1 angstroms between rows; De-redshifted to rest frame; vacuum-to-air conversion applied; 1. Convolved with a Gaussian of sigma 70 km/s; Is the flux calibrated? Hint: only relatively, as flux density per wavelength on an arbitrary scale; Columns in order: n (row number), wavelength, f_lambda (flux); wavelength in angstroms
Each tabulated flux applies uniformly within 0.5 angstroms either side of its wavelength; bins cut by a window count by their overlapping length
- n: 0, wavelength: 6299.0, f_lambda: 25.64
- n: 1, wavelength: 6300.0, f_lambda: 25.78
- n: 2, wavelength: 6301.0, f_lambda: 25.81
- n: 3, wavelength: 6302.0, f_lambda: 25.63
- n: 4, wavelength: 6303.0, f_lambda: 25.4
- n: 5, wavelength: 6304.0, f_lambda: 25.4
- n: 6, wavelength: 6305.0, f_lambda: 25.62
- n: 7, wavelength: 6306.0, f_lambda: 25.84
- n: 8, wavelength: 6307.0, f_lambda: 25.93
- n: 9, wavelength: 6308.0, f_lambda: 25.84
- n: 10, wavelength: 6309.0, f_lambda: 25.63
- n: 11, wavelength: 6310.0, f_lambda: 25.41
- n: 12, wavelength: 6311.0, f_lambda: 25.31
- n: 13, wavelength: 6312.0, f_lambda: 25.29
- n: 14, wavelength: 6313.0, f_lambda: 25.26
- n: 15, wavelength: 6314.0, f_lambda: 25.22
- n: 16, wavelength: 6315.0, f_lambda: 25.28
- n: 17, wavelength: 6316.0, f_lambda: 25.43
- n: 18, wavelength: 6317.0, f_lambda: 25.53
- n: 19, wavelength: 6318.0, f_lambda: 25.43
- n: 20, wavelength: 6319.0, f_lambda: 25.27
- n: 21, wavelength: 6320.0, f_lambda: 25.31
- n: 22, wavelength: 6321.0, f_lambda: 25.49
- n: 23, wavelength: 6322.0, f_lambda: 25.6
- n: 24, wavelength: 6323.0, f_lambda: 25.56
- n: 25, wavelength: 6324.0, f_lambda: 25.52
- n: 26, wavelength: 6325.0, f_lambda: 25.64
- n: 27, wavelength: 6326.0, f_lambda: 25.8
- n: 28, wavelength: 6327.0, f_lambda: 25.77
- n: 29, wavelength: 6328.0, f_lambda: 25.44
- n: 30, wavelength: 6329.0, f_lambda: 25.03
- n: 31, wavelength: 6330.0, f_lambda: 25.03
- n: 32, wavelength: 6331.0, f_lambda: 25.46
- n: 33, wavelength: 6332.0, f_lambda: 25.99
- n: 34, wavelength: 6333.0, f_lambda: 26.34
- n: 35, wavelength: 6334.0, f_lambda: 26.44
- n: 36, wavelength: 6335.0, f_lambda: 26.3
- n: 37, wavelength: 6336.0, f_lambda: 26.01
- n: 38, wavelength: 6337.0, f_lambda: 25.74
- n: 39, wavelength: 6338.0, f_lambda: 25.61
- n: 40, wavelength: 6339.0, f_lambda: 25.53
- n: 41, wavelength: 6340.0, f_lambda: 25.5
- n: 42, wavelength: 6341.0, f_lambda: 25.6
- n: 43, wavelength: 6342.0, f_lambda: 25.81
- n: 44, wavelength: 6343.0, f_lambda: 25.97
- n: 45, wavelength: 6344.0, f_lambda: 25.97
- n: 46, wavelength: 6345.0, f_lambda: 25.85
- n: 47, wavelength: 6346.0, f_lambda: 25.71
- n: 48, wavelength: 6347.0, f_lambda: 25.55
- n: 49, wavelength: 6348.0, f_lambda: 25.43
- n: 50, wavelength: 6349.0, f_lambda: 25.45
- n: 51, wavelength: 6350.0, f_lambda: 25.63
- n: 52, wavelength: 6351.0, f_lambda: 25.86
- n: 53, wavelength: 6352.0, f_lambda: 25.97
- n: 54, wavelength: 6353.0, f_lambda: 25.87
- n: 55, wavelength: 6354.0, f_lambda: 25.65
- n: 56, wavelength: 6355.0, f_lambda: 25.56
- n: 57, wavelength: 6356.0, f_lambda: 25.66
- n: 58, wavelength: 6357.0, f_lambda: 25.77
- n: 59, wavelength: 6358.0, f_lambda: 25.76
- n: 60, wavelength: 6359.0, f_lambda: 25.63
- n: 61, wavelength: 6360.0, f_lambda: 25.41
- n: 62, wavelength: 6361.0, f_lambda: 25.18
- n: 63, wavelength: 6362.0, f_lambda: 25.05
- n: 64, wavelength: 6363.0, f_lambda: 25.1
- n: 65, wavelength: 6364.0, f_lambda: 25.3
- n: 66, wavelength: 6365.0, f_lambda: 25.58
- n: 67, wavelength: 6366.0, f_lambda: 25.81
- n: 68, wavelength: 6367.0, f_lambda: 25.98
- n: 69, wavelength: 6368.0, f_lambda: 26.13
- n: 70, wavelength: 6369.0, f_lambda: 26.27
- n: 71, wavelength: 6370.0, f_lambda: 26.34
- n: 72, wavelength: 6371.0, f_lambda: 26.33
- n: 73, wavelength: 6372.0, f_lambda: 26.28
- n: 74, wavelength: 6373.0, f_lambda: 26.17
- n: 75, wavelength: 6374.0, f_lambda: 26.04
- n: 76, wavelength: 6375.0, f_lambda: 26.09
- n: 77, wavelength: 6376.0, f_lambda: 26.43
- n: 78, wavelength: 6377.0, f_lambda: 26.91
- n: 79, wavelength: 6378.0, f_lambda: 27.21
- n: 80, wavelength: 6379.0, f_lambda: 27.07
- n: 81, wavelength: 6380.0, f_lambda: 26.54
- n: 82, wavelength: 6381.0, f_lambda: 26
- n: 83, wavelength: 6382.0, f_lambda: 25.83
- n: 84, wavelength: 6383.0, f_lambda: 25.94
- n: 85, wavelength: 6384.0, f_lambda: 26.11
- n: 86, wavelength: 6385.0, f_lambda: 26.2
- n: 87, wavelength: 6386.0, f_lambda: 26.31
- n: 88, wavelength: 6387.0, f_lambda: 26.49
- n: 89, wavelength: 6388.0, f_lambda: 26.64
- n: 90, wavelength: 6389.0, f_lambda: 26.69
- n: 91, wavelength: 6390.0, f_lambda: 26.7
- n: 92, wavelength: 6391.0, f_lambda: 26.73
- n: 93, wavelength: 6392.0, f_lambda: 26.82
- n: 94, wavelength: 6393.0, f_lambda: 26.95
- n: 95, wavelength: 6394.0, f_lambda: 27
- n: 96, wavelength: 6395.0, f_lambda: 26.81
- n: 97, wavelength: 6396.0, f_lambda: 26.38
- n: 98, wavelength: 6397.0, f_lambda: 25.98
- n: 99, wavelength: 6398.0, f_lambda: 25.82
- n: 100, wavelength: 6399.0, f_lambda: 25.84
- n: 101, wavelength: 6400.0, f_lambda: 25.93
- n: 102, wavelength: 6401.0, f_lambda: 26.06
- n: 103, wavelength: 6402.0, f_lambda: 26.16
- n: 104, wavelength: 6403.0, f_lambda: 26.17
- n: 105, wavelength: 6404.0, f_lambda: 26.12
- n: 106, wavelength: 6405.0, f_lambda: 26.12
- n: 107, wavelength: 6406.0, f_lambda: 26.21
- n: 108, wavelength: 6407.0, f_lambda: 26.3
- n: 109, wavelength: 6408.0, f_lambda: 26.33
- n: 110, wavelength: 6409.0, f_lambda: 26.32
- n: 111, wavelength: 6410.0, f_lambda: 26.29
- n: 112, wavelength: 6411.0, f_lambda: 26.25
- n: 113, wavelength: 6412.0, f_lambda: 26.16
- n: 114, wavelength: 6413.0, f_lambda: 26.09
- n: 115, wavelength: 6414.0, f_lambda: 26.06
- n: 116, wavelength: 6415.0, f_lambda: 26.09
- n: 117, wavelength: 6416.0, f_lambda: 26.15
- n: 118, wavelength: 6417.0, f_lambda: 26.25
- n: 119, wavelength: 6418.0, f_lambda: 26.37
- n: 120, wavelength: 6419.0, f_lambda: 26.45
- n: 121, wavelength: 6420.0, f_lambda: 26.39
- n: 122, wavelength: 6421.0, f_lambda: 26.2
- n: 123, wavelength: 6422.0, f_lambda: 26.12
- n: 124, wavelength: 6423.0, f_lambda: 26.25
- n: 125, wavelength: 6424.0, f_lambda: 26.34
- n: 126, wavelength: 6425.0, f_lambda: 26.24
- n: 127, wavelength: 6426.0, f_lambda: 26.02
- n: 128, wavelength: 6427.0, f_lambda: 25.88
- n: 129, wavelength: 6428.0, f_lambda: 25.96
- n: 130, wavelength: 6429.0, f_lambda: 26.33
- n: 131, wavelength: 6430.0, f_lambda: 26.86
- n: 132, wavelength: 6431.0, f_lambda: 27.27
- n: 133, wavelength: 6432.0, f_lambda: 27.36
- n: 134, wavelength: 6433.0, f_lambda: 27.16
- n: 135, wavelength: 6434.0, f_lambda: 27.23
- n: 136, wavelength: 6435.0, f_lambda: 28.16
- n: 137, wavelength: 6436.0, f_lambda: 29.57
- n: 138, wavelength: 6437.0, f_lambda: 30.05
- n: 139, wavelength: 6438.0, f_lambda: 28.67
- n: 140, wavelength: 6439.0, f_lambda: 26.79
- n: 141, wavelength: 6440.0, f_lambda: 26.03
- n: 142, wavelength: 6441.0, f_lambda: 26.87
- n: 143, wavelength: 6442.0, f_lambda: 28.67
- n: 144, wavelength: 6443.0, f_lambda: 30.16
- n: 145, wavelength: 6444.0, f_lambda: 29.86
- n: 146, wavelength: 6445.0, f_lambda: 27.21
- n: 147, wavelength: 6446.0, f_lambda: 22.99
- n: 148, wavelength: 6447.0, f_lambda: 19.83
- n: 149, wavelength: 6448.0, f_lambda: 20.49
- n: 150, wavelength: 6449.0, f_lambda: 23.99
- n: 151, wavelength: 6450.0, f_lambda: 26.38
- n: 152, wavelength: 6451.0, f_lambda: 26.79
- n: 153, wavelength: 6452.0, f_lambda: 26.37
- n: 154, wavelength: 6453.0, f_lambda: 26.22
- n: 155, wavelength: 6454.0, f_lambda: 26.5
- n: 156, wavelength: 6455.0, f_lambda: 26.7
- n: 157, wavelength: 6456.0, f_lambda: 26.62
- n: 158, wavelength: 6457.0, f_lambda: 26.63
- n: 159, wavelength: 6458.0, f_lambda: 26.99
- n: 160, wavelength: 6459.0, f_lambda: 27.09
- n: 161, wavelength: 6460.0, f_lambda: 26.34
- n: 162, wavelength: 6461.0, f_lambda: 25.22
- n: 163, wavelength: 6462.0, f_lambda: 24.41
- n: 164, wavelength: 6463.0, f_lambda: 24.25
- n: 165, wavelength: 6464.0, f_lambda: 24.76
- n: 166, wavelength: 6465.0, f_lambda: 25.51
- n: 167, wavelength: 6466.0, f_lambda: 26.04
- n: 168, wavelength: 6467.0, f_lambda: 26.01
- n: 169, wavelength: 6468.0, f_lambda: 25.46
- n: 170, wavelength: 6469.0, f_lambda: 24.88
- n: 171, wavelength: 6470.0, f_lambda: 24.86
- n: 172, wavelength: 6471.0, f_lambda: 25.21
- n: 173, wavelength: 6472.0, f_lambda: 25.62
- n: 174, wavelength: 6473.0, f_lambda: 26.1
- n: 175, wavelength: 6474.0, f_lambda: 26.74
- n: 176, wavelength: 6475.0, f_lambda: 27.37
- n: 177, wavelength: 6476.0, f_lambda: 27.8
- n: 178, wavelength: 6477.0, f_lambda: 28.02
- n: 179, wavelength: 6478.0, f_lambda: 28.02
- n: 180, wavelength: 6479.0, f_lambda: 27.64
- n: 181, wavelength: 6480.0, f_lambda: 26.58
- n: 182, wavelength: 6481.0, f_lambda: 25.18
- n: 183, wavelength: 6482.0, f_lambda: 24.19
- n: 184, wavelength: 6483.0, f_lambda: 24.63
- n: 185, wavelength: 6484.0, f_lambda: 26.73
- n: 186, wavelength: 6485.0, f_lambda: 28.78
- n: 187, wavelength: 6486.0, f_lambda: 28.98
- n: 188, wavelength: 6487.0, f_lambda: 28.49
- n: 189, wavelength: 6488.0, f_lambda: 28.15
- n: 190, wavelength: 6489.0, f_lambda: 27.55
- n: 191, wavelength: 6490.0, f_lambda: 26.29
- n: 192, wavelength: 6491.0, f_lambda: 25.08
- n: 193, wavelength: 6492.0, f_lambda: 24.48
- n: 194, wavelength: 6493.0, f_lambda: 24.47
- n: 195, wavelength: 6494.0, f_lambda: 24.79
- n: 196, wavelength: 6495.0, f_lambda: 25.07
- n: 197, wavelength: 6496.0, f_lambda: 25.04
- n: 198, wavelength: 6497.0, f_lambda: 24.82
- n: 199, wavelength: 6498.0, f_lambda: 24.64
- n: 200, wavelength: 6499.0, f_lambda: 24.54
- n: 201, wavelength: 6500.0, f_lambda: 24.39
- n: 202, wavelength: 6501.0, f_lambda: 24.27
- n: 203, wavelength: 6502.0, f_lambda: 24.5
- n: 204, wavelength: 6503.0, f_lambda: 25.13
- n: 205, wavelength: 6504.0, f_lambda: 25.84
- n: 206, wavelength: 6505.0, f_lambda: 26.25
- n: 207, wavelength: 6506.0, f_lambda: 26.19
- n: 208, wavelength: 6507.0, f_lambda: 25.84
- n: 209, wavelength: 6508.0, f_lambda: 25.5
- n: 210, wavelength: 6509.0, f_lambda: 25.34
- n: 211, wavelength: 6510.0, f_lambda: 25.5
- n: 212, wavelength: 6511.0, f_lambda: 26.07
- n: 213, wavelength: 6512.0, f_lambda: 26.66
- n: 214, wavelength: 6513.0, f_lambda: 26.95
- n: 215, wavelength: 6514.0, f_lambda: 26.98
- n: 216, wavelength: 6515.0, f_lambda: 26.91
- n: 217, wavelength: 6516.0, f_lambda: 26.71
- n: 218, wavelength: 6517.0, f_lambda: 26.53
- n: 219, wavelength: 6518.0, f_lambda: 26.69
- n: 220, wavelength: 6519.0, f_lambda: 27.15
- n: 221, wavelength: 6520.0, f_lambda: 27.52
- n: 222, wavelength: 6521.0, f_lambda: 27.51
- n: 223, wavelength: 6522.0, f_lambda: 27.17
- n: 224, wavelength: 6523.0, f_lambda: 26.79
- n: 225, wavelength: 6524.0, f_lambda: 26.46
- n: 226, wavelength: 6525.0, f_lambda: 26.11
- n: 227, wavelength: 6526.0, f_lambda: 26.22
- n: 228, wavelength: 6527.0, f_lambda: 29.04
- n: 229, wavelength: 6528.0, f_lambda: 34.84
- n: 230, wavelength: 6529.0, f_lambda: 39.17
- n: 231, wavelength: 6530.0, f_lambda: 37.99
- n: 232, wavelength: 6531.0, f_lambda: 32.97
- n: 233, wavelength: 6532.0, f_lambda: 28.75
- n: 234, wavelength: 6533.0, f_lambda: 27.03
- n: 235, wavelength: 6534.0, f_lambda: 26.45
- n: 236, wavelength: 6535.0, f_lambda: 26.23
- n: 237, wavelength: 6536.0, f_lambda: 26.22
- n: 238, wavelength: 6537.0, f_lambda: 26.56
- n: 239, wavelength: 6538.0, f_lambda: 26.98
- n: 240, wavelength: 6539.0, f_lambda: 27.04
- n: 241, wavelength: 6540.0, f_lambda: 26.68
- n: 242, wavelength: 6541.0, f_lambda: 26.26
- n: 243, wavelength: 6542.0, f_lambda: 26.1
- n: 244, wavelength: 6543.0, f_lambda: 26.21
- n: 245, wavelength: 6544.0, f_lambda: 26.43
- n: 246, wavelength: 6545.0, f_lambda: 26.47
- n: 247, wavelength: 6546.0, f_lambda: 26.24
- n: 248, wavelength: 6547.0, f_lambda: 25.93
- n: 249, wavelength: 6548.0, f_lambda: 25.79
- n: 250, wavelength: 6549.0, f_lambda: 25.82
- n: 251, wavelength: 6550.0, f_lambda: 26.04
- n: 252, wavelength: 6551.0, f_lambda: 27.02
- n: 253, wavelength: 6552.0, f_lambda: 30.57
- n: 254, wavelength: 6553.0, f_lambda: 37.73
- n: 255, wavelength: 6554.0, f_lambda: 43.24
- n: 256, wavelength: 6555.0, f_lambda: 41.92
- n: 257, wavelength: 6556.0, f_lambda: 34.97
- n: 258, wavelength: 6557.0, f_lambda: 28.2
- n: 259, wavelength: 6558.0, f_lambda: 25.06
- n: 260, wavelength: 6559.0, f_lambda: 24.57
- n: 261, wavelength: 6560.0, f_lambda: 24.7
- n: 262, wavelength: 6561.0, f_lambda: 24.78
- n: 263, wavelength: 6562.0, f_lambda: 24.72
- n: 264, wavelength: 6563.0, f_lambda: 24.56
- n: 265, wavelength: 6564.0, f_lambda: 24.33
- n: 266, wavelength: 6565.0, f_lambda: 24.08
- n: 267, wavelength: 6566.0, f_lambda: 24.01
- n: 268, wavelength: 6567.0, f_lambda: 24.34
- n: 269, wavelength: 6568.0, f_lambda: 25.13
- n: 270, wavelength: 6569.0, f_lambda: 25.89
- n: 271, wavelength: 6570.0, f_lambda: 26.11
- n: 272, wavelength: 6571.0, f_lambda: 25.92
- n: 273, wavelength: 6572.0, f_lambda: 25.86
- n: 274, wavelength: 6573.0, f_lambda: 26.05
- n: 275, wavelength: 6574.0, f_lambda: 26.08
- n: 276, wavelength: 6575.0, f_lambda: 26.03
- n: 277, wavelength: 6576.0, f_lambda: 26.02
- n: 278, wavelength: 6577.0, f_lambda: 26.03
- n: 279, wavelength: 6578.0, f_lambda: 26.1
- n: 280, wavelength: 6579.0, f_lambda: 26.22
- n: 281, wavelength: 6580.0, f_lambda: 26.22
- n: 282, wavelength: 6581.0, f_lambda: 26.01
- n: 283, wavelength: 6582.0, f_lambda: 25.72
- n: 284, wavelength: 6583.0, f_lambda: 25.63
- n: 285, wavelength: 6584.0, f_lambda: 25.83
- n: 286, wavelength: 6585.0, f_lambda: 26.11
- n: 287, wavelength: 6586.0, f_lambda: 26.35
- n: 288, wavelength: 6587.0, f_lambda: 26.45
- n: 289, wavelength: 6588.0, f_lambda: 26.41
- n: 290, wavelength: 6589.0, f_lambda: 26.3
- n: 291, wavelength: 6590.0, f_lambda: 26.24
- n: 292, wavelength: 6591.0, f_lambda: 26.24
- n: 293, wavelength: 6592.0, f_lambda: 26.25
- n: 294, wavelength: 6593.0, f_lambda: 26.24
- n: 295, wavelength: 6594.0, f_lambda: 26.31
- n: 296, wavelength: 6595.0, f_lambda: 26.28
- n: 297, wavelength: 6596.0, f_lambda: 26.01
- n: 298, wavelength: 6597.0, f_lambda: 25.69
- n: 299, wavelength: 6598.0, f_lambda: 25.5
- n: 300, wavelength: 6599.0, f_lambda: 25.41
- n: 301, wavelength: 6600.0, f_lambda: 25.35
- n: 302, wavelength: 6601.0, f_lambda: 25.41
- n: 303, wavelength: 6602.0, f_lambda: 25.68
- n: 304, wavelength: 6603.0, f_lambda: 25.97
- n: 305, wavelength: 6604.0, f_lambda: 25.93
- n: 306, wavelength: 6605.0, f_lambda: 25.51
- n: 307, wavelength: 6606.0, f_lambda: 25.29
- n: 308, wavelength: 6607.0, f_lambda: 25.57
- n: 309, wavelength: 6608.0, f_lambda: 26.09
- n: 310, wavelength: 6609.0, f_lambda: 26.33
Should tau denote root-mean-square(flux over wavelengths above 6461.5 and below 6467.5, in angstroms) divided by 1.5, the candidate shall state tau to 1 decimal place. 16.8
